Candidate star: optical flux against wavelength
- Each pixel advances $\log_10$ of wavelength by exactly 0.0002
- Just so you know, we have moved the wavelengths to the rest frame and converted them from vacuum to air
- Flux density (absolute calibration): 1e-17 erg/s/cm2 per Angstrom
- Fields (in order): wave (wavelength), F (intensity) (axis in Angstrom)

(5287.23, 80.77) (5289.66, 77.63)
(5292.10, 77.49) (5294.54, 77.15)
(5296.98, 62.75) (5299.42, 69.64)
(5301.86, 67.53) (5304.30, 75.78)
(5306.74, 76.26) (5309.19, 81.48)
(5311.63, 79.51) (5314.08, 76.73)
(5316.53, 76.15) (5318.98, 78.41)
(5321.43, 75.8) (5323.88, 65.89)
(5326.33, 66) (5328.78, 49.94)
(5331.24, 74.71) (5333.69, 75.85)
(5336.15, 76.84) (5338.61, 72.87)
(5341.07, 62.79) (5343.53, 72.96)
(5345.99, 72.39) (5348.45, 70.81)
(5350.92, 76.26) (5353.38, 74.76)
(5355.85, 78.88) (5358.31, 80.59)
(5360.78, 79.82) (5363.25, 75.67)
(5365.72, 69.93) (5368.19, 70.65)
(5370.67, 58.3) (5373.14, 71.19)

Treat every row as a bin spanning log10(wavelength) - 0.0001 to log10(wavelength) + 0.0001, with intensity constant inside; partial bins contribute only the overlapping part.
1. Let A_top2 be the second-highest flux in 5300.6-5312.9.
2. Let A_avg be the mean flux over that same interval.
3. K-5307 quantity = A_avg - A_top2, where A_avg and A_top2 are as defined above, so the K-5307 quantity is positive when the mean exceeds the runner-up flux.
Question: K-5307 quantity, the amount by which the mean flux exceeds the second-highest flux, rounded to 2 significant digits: -3.4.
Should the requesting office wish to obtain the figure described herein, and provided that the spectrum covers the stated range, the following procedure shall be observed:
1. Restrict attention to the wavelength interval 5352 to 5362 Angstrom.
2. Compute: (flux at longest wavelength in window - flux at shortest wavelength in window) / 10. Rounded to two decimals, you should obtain 0.51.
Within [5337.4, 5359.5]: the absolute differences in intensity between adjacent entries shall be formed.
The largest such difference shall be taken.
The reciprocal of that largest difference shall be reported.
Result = 0.098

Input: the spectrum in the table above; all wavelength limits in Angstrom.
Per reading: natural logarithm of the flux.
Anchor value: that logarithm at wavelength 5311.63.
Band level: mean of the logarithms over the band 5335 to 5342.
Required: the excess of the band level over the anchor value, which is -0.12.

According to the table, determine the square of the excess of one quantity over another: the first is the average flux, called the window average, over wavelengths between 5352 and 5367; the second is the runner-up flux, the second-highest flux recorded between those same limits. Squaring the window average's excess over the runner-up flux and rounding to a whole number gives 10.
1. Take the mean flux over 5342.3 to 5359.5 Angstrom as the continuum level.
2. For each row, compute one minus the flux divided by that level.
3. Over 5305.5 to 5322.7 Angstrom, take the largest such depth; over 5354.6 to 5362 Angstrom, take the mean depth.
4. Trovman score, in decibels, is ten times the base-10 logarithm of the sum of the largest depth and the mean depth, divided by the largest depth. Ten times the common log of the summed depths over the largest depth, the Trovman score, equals 9.6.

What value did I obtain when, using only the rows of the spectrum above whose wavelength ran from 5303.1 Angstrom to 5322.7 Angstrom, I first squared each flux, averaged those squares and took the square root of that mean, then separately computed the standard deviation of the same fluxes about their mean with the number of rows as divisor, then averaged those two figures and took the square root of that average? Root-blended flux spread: 6.30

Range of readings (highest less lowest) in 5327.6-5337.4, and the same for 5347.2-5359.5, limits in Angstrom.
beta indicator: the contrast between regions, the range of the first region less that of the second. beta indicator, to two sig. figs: 17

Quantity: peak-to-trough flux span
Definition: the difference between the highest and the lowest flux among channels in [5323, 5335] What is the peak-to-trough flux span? 26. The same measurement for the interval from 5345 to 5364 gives 10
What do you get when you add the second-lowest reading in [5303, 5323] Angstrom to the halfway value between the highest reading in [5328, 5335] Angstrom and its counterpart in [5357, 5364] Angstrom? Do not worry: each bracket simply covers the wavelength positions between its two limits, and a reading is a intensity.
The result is 154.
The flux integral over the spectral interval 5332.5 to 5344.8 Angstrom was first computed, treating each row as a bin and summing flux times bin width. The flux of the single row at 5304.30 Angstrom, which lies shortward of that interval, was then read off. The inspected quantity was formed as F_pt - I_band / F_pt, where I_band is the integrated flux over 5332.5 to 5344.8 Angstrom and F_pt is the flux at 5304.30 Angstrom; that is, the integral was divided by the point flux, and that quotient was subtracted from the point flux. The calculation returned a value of 64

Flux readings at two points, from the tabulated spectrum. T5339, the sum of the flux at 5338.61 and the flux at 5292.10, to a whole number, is 150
